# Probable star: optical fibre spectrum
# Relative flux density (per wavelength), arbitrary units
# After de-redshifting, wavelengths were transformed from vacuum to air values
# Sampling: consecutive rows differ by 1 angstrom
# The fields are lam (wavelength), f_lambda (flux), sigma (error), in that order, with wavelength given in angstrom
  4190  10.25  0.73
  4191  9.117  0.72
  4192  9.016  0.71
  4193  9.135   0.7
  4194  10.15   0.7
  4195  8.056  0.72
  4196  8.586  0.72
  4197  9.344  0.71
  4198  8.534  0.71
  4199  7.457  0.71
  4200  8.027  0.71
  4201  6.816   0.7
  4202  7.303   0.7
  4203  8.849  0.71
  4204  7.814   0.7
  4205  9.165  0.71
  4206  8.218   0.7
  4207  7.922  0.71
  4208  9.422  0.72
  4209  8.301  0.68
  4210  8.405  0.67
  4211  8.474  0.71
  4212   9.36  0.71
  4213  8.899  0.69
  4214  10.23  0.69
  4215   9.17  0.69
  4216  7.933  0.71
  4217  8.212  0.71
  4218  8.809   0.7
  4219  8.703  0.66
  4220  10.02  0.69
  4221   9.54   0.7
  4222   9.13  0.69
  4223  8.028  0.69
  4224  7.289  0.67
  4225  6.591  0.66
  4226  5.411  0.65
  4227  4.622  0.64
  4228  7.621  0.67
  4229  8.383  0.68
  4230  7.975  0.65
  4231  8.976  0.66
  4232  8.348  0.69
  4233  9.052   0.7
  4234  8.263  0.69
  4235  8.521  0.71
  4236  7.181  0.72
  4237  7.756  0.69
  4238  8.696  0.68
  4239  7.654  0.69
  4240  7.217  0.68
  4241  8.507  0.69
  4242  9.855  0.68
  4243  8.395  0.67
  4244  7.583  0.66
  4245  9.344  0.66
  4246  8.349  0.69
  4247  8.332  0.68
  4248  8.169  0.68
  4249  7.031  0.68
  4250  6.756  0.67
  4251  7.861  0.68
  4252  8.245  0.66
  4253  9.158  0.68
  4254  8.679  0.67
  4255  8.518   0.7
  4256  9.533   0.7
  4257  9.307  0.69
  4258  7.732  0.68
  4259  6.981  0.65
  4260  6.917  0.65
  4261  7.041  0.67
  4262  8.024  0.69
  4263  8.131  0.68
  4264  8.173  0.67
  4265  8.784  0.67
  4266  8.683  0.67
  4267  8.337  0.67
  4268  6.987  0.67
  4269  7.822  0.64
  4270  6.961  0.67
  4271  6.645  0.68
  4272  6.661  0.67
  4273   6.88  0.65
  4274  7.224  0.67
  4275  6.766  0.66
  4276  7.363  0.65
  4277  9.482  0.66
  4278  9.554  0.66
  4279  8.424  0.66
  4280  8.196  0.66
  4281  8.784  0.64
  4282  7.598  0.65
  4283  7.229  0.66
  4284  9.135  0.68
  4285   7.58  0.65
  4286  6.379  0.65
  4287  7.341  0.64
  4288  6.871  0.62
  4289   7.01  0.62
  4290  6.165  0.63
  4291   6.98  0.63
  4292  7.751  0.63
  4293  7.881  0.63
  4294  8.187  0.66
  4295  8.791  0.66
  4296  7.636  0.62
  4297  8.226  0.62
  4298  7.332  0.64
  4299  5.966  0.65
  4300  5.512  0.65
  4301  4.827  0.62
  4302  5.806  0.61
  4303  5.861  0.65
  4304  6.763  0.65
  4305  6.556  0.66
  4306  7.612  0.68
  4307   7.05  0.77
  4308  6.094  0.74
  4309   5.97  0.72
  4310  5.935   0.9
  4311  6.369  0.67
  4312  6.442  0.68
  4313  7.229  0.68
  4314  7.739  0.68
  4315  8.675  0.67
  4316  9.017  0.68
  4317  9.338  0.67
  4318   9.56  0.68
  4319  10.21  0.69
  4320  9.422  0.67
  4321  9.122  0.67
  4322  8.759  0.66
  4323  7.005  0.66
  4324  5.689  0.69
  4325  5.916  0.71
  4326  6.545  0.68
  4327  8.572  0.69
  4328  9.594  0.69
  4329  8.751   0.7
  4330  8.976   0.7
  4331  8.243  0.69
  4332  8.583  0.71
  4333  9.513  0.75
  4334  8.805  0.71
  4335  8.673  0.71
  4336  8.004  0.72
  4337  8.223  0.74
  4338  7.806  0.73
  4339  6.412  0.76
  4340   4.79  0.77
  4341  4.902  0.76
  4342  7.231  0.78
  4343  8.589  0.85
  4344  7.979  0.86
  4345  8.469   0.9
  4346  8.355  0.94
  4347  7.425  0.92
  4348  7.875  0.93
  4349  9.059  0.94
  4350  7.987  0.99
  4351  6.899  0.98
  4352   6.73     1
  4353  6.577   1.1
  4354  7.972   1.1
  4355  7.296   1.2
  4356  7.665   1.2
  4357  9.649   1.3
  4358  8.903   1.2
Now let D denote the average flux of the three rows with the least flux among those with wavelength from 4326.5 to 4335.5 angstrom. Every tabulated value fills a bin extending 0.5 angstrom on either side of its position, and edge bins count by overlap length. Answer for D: 8.5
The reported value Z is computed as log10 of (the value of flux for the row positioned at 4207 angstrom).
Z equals 0.90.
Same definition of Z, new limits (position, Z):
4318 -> 0.98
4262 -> 0.90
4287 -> 0.87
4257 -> 0.97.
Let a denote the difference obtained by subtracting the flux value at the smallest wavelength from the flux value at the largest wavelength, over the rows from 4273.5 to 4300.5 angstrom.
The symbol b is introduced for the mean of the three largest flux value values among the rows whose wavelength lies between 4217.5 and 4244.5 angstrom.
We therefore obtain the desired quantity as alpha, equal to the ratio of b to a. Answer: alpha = -6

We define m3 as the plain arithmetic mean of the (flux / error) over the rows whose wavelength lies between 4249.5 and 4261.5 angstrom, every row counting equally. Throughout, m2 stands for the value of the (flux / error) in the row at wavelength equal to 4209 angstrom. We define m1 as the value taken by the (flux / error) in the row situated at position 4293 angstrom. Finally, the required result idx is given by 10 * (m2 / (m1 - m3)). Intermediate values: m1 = 13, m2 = 12.2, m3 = 11.9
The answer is 209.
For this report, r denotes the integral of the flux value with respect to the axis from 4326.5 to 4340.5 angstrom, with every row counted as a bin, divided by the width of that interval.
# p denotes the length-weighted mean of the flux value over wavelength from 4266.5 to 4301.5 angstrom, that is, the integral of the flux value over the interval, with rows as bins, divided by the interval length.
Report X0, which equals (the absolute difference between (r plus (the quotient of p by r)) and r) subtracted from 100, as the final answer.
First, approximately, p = 7.4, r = 8.2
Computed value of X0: 99.1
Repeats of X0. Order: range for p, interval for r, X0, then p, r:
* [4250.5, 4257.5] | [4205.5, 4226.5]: 99.0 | 8.8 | 8.5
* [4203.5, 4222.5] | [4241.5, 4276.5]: 98.9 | 8.8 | 7.9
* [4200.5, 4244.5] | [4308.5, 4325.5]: 98.9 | 8.2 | 7.8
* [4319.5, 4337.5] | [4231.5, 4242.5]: 99.0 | 8.2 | 8.3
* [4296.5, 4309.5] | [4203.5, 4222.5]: 99.3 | 6.4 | 8.8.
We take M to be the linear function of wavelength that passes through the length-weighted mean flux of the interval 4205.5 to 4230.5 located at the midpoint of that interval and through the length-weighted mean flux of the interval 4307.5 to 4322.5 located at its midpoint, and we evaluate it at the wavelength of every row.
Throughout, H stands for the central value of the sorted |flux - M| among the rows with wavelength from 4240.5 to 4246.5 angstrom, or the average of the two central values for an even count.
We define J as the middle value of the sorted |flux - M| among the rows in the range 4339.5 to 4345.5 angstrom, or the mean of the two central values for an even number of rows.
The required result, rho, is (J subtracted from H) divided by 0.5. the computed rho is -0.4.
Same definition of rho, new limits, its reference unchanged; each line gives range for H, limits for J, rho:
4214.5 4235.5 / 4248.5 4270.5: 0.0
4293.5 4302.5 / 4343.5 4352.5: 0.5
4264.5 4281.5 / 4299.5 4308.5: -2.1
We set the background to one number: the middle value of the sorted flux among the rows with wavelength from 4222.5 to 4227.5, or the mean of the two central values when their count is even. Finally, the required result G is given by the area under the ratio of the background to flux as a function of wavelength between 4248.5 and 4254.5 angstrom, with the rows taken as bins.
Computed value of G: 5.0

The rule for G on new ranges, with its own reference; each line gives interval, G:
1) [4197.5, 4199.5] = 1.7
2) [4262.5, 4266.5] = 3.1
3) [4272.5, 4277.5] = 4.4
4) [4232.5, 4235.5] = 2.3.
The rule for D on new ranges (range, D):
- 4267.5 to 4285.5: 6.7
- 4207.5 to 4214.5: 8.4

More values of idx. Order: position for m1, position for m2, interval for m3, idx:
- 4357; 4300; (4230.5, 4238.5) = -18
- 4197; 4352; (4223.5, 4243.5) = 41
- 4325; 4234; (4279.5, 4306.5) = -42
